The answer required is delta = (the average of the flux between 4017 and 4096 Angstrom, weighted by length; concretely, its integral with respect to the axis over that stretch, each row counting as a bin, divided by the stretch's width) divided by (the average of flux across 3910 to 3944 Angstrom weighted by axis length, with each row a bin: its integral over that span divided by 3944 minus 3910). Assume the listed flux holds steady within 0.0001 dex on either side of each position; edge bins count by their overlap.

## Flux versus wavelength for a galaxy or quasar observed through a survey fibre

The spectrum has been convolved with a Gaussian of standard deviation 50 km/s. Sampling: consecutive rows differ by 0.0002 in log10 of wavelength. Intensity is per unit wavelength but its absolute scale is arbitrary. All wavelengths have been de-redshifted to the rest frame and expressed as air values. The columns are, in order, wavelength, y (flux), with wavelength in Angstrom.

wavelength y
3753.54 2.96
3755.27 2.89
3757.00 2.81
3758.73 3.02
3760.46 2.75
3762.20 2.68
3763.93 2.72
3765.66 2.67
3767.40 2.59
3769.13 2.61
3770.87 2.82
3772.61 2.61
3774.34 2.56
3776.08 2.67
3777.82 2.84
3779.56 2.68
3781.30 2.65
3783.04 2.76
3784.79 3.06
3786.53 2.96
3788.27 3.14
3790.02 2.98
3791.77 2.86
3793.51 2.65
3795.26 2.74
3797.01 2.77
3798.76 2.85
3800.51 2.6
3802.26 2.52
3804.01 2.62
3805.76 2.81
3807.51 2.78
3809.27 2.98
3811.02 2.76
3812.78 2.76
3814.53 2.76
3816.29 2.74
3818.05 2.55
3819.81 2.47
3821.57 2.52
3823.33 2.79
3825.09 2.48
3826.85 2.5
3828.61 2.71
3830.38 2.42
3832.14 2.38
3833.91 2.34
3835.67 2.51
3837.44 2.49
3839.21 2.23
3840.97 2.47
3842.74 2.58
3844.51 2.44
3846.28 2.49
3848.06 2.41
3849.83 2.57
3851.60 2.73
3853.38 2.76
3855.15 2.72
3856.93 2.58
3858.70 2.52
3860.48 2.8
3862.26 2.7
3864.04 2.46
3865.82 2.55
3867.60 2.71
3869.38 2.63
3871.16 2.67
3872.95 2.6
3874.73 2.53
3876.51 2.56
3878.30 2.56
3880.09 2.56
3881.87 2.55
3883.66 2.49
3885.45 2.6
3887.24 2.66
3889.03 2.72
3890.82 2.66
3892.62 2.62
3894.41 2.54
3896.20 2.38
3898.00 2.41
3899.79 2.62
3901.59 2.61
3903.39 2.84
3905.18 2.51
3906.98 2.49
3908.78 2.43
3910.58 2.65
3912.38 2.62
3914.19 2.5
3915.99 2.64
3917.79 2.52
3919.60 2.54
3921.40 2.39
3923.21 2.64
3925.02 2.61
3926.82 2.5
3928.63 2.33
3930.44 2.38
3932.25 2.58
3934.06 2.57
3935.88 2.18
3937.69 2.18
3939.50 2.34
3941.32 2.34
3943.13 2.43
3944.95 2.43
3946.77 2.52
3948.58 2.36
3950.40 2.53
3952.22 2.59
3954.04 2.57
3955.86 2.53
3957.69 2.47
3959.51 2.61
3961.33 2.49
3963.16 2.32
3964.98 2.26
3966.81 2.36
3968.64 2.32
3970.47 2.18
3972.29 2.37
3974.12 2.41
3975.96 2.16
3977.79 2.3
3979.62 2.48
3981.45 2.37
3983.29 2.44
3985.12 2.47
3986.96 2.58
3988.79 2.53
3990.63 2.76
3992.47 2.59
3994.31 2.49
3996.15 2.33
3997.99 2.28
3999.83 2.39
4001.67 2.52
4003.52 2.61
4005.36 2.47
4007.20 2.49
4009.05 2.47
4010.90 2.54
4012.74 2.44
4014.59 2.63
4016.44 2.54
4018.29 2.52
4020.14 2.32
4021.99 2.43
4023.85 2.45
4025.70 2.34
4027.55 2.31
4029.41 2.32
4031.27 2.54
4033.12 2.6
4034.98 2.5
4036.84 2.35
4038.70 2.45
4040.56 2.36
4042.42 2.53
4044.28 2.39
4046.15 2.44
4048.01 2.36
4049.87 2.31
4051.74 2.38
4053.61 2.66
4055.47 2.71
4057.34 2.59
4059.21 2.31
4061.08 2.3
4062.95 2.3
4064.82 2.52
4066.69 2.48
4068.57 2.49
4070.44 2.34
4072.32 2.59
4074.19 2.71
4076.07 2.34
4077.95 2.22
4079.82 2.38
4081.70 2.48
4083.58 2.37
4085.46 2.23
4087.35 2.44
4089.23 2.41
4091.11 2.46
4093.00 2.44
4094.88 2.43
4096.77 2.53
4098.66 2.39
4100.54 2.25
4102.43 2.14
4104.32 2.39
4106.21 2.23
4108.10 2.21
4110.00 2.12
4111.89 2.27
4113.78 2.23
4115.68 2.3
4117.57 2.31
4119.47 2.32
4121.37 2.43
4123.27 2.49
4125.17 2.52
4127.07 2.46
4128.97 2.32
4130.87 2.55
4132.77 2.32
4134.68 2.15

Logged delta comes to 0.985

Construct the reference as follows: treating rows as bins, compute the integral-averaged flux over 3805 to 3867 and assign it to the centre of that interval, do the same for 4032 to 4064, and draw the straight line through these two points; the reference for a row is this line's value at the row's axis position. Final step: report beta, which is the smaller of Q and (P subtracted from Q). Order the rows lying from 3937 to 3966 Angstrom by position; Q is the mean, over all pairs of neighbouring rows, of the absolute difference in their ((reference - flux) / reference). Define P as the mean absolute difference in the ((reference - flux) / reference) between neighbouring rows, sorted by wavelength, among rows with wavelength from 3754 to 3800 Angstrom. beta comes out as -0.0121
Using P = 0.048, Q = 0.036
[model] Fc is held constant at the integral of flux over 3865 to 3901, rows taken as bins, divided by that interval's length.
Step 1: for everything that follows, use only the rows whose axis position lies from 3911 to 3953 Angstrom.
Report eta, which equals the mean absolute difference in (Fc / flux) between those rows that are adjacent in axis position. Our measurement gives 0.0486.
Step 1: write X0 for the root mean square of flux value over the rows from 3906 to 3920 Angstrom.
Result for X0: 2.55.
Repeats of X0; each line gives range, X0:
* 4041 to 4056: 2.48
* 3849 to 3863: 2.67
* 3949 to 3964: 2.52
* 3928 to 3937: 2.41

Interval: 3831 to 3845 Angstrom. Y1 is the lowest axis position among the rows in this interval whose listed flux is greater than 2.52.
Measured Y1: 3842.74 Angstrom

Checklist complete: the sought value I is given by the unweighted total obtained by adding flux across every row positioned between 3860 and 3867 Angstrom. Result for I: 10.5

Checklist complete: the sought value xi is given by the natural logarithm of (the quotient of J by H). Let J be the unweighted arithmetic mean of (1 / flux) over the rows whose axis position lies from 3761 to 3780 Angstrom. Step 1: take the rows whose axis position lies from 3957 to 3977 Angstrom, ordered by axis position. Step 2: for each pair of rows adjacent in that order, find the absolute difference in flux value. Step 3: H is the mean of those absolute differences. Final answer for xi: 1.10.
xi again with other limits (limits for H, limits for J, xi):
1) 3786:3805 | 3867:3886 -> 1.09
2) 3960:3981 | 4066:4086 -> 1.15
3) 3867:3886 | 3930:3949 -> 2.19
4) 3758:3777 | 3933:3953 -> 1.32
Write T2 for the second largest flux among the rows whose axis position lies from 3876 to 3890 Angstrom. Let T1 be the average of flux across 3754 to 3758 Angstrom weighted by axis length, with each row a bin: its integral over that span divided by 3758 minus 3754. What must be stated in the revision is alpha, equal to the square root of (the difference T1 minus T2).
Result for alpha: 0.45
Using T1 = 2.87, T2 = 2.66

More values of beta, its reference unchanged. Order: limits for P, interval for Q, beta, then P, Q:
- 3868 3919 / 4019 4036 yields -0.0007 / 0.034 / 0.034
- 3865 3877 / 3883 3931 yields 0.0141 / 0.029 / 0.043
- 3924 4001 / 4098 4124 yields -0.0051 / 0.044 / 0.039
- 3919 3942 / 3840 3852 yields -0.0048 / 0.050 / 0.045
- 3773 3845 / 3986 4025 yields -0.0098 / 0.052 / 0.042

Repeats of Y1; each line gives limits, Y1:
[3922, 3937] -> 3923.21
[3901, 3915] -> 3901.59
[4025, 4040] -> 4031.27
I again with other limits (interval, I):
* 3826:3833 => 10.0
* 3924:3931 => 9.8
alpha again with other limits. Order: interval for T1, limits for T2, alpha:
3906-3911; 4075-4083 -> 0.36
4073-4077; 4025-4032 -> 0.44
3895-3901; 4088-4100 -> 0.14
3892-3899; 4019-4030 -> 0.24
